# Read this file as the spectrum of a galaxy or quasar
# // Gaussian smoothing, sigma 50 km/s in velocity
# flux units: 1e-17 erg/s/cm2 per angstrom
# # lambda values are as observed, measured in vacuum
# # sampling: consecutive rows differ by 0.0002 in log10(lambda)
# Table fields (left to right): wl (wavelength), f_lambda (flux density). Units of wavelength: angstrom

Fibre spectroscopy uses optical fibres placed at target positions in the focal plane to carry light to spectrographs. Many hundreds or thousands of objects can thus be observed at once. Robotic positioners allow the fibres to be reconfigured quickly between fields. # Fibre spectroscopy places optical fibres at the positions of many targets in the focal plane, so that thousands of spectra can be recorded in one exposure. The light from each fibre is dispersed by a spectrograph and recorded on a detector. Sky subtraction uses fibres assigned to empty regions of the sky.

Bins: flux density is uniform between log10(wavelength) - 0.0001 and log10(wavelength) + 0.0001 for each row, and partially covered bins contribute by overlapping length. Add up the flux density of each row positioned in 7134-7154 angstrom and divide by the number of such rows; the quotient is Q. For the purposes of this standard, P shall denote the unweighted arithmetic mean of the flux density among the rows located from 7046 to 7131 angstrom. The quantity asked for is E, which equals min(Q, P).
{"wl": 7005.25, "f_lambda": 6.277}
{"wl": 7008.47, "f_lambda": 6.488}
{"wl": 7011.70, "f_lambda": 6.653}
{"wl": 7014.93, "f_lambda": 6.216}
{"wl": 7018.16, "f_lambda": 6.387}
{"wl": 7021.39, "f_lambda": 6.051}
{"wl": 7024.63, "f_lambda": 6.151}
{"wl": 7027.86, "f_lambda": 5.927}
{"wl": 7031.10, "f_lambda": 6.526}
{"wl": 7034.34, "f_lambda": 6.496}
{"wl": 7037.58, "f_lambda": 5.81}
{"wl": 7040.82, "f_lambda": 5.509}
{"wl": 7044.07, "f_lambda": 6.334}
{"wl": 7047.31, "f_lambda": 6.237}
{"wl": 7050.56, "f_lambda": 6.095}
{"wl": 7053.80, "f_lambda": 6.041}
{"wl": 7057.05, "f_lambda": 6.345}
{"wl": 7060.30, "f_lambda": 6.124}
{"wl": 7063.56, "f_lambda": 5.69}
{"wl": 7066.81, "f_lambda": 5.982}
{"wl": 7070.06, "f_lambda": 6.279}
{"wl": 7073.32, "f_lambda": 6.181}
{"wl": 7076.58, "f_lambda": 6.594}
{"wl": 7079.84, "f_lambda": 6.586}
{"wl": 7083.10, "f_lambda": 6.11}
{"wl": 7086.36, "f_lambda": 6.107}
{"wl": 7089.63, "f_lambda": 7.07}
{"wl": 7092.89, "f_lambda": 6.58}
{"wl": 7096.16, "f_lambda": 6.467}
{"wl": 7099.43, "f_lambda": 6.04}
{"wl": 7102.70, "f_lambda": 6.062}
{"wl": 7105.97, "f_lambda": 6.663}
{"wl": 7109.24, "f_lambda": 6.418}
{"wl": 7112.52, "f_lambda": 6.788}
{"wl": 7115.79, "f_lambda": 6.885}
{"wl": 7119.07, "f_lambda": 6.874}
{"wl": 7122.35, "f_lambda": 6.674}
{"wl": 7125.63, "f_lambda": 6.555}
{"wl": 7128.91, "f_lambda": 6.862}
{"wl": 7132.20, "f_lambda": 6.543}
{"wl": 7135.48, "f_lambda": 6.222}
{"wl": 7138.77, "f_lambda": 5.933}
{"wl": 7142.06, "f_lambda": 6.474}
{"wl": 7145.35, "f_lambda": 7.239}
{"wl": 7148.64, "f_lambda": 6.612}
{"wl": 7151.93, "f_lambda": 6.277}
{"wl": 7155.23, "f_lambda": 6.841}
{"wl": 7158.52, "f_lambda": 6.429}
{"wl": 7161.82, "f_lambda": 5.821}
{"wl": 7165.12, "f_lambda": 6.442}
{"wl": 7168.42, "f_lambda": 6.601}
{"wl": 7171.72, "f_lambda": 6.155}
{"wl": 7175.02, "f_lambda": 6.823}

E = 6.40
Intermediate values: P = 6.40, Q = 6.46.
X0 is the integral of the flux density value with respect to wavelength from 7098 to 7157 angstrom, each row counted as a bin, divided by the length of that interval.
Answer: 6.56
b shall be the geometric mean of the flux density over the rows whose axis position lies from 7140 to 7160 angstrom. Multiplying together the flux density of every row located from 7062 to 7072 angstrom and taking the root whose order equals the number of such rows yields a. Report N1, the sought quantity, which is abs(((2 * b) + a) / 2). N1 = 9.63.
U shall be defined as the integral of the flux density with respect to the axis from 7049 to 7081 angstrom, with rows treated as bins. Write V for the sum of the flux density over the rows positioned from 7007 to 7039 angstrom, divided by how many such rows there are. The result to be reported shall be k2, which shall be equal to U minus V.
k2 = 192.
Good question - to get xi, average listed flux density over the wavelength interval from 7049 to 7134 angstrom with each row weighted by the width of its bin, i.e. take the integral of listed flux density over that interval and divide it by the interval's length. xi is 6.41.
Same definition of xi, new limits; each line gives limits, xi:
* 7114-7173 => 6.53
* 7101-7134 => 6.63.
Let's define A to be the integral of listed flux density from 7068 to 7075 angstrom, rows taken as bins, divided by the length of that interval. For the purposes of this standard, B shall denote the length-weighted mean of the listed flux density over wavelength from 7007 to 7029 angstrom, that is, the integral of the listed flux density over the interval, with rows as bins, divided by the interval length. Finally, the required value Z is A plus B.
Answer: 12.5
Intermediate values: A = 6.22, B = 6.27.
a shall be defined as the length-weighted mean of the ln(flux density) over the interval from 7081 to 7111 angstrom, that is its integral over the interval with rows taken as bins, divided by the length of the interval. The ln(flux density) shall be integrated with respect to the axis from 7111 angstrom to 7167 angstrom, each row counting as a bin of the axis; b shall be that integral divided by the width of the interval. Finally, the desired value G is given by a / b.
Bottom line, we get 0.99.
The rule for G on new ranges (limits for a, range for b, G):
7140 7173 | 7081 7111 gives 1.01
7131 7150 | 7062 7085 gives 1.03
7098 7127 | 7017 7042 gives 1.04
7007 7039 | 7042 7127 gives 0.99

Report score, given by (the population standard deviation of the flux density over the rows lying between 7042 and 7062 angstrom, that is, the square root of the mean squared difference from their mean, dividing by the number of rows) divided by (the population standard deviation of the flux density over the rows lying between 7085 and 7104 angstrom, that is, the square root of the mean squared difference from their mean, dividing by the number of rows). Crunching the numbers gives 0.32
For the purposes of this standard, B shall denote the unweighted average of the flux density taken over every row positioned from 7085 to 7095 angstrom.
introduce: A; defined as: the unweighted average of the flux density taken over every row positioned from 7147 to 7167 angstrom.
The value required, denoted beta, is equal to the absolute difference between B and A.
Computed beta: 0.18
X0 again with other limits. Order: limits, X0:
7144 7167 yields 6.51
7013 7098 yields 6.23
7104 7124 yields 6.71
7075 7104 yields 6.41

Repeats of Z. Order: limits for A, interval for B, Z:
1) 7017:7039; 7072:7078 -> 12.6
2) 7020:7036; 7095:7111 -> 12.6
